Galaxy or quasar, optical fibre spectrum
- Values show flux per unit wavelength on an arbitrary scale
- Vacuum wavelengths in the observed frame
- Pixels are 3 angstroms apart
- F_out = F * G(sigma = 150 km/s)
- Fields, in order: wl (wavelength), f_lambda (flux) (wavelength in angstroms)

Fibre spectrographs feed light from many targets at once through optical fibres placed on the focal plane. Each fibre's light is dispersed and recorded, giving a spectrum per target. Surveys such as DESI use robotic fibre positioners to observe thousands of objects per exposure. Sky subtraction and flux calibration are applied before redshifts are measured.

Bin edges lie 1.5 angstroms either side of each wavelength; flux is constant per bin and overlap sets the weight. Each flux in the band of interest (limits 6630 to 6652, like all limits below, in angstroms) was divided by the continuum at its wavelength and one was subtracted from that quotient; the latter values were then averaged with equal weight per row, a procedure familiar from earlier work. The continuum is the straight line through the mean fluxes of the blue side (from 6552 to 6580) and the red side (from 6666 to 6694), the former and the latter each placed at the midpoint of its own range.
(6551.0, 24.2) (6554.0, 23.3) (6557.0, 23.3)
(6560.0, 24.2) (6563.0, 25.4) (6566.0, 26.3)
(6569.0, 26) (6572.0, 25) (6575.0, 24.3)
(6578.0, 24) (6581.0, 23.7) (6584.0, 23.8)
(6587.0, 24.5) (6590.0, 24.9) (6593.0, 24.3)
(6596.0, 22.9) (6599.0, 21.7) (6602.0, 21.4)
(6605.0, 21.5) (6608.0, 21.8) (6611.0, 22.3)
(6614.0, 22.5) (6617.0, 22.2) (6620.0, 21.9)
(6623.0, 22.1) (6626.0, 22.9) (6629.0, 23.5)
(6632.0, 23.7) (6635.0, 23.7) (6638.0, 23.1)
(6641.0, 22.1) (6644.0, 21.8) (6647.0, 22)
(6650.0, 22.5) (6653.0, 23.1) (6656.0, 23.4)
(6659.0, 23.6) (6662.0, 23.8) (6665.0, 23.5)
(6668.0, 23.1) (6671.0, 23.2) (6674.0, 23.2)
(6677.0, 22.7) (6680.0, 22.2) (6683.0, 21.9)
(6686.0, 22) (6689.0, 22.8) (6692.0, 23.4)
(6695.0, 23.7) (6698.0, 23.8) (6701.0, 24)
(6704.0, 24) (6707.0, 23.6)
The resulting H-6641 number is -0.03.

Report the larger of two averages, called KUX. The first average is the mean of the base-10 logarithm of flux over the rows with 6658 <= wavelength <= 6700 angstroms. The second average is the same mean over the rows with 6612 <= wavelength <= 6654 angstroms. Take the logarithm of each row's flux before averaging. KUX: 1.363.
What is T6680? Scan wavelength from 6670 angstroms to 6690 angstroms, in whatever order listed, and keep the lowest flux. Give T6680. 21.9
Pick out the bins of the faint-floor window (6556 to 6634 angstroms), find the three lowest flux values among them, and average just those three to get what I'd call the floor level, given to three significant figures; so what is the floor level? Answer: 21.5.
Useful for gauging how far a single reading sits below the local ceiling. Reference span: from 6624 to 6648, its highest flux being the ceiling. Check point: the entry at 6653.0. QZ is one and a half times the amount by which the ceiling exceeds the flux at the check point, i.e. 1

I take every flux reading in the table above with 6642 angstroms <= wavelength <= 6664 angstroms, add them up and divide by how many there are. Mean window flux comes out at 22.9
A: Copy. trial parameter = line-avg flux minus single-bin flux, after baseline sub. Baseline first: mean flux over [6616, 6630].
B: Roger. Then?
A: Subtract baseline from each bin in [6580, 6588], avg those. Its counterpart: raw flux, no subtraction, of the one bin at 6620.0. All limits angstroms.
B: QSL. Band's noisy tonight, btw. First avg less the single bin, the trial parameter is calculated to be -20.4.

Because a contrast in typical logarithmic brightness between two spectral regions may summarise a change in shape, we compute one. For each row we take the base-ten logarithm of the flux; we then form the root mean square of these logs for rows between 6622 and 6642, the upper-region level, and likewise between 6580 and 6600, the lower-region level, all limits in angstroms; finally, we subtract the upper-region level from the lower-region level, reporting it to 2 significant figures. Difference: 0.012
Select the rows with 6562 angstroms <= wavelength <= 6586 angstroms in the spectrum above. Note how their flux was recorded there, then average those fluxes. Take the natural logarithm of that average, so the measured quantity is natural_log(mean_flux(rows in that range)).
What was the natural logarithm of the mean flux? 3.21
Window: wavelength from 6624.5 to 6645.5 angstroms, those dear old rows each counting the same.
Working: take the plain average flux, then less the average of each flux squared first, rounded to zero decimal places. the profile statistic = -505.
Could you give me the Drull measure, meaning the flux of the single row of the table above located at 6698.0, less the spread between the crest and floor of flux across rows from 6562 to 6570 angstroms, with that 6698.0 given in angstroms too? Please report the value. 22.9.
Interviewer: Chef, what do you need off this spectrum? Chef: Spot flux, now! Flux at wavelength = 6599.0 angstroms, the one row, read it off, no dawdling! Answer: 21.7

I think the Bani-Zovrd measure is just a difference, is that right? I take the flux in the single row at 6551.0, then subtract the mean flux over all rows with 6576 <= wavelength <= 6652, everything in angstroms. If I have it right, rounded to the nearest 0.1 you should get 1.4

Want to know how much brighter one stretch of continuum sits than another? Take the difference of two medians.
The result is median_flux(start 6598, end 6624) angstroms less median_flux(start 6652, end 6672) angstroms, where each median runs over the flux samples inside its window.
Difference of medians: -1.5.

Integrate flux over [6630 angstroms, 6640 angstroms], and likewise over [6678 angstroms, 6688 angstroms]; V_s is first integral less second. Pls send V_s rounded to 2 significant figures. 13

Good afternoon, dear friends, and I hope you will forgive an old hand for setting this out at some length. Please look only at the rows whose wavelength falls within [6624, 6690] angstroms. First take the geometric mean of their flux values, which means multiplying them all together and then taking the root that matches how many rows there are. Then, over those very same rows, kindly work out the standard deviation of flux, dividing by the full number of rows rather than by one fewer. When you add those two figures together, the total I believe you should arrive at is 23.5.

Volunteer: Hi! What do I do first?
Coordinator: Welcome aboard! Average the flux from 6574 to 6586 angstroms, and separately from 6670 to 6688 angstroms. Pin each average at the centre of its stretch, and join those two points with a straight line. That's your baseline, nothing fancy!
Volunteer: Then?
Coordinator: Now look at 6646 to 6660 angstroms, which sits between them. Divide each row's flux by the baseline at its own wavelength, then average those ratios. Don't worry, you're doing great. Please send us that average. 1.00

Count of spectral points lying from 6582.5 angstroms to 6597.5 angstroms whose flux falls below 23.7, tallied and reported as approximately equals 1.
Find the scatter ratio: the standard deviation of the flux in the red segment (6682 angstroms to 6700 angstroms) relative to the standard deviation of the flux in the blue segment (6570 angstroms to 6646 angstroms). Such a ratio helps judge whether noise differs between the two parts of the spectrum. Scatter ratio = 0.7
